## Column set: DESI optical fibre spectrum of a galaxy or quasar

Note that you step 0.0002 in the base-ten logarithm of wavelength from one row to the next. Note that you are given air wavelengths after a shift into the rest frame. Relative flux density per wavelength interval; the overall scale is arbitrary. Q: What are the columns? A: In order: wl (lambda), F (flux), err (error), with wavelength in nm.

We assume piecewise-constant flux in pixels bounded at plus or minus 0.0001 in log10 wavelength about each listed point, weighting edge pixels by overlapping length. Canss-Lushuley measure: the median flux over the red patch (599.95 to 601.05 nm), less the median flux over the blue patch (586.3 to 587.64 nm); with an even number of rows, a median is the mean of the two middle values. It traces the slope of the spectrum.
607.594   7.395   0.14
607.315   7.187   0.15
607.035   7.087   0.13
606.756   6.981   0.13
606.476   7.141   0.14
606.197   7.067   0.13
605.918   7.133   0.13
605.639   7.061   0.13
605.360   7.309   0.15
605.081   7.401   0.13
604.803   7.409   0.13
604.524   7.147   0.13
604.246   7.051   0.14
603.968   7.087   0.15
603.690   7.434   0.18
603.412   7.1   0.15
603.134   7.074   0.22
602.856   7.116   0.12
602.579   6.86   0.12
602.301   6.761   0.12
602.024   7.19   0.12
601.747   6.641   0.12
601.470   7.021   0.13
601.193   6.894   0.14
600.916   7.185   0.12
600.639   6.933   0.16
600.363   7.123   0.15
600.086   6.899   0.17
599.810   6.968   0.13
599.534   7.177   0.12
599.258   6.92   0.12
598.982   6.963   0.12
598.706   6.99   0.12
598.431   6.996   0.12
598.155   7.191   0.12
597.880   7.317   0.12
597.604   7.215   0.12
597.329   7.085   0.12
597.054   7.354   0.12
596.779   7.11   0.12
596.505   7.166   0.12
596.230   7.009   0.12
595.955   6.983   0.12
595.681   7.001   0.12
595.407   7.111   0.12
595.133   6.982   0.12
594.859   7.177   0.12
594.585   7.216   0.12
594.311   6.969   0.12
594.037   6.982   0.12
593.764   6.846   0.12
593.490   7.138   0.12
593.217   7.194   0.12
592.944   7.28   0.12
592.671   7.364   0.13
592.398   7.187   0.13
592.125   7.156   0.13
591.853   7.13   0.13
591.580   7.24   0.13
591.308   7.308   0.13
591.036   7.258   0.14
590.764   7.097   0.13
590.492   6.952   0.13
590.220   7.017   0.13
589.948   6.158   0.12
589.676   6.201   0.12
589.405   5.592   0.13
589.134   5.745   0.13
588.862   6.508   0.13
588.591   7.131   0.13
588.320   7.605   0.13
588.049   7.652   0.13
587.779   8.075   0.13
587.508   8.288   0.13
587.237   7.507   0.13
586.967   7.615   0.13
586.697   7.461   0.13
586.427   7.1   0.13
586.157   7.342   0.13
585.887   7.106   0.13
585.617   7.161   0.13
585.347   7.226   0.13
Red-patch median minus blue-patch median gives -0.48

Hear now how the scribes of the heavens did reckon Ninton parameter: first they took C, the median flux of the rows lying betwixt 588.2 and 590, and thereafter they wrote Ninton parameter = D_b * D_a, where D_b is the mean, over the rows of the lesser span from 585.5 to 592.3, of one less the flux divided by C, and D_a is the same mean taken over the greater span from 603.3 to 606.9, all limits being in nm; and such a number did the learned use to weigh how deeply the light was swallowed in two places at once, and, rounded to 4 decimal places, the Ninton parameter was 0.0228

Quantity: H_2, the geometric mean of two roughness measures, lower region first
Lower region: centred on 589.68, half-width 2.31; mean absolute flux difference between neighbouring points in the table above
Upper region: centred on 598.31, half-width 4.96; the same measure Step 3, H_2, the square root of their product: 0.226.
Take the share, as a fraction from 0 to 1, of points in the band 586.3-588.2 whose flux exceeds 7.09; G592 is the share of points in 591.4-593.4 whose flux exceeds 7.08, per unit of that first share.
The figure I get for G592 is 1.00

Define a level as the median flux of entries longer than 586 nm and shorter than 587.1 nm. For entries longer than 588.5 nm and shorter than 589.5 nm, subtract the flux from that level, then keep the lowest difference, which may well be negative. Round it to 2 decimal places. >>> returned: 0.27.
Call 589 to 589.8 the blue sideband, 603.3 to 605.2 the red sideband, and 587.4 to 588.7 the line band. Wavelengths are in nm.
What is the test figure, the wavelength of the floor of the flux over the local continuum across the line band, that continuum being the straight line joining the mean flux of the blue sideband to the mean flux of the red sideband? 588.591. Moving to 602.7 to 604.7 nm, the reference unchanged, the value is 604.246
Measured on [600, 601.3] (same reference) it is 601.193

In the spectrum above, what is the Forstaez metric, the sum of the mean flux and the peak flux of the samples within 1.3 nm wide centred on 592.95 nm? 14.6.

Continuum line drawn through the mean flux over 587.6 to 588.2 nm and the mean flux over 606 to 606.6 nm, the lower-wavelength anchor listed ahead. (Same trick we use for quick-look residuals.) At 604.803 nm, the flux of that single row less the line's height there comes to 0.24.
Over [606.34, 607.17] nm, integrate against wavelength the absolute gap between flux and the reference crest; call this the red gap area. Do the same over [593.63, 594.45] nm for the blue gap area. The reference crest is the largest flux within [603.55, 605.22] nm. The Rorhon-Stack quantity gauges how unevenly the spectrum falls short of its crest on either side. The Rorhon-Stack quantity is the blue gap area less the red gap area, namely 0.11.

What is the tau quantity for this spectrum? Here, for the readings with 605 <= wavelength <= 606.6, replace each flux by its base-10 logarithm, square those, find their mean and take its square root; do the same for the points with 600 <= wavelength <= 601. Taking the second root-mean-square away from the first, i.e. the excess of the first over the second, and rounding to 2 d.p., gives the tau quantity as 0.01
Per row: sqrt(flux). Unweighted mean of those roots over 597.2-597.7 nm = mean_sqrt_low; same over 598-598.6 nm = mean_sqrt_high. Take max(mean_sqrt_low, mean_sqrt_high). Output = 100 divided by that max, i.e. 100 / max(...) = 37.4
